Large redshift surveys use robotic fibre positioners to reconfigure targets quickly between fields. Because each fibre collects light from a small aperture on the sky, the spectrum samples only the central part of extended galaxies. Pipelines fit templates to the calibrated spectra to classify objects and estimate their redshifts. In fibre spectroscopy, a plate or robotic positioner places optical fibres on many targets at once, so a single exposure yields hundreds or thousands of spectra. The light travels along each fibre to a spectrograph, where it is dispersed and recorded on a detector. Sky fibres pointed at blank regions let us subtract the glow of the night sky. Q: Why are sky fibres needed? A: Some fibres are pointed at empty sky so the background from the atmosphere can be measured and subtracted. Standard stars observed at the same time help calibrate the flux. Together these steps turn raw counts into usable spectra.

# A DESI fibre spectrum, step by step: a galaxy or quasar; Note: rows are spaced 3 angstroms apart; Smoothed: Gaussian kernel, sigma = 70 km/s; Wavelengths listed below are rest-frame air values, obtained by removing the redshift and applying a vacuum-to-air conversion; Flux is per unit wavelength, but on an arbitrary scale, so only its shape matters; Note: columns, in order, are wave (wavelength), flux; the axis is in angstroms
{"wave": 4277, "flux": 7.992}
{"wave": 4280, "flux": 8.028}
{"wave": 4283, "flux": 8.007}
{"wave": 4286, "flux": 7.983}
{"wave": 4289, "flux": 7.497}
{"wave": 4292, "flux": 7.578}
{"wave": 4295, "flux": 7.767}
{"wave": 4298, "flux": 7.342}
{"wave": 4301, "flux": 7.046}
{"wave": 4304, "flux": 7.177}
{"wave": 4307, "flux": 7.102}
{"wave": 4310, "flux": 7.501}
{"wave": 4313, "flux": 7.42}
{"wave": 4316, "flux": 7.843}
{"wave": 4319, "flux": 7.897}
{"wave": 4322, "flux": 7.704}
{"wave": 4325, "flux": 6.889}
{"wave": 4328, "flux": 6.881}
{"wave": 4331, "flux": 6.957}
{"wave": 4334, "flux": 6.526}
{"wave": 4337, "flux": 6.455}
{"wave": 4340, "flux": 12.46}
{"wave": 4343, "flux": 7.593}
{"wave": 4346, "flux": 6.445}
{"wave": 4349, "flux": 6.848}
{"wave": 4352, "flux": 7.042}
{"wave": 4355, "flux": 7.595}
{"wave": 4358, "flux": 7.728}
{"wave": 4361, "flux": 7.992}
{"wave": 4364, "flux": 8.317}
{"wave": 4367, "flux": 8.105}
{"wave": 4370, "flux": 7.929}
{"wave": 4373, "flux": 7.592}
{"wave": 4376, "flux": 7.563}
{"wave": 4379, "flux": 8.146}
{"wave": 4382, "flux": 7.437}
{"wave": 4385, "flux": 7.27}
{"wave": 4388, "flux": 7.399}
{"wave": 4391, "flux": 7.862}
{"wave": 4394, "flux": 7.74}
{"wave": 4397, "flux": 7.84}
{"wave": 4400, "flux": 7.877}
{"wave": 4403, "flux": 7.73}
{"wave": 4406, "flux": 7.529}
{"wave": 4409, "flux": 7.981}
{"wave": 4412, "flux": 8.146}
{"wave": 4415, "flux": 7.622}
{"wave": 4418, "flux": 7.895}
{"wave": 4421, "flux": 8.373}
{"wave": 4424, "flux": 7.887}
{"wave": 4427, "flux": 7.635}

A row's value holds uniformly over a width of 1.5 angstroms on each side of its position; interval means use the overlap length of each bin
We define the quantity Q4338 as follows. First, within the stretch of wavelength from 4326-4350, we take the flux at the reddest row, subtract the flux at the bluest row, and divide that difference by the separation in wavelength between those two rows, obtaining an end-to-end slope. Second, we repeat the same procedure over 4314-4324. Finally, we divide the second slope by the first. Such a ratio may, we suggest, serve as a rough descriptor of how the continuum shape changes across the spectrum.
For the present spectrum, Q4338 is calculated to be 15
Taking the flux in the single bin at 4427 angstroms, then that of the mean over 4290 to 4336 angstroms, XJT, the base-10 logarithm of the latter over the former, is -0.019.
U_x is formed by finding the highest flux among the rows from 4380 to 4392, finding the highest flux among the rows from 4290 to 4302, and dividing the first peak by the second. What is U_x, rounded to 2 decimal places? 1.01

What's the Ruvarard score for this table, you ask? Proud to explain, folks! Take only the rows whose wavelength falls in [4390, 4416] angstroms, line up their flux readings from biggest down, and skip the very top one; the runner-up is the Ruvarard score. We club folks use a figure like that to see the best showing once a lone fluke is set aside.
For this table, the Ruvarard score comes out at 7.981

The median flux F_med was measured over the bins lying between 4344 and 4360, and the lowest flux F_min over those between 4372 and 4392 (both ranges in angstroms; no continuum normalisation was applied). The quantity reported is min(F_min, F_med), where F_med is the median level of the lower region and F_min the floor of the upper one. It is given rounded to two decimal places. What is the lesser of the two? 7.04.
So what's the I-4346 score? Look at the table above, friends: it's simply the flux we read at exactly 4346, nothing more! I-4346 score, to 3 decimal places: 6.445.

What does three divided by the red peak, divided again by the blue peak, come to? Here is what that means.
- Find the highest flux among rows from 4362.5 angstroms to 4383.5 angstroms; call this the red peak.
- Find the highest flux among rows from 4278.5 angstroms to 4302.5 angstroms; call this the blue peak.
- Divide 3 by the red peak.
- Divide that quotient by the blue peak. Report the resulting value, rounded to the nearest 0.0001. 0.0449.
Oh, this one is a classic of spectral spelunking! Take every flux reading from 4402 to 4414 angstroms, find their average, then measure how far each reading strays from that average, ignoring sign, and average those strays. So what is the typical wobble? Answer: 0.22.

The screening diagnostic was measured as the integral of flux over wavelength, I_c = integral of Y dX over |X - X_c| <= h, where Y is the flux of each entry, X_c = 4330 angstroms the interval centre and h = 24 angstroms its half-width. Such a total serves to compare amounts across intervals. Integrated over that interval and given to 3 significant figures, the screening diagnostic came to 359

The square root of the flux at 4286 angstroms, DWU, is 2.83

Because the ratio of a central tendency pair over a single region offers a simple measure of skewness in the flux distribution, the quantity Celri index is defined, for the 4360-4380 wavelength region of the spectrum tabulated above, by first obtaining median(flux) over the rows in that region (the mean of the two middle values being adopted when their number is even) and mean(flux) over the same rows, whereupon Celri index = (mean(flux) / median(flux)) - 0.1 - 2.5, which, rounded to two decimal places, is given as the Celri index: -1.61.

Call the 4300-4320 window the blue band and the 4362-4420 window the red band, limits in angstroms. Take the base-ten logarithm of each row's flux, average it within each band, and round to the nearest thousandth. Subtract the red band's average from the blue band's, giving -0.021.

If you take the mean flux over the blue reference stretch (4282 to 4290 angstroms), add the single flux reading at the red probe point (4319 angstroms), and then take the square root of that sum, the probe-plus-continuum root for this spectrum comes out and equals 3.97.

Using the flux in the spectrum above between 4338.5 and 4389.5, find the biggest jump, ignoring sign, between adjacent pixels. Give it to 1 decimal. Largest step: 4.9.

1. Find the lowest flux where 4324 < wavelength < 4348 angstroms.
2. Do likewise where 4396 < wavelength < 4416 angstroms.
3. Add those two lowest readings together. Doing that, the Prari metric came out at 14.0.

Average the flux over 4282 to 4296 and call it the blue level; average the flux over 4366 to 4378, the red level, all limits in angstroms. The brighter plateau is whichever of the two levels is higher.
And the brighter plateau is 7.80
